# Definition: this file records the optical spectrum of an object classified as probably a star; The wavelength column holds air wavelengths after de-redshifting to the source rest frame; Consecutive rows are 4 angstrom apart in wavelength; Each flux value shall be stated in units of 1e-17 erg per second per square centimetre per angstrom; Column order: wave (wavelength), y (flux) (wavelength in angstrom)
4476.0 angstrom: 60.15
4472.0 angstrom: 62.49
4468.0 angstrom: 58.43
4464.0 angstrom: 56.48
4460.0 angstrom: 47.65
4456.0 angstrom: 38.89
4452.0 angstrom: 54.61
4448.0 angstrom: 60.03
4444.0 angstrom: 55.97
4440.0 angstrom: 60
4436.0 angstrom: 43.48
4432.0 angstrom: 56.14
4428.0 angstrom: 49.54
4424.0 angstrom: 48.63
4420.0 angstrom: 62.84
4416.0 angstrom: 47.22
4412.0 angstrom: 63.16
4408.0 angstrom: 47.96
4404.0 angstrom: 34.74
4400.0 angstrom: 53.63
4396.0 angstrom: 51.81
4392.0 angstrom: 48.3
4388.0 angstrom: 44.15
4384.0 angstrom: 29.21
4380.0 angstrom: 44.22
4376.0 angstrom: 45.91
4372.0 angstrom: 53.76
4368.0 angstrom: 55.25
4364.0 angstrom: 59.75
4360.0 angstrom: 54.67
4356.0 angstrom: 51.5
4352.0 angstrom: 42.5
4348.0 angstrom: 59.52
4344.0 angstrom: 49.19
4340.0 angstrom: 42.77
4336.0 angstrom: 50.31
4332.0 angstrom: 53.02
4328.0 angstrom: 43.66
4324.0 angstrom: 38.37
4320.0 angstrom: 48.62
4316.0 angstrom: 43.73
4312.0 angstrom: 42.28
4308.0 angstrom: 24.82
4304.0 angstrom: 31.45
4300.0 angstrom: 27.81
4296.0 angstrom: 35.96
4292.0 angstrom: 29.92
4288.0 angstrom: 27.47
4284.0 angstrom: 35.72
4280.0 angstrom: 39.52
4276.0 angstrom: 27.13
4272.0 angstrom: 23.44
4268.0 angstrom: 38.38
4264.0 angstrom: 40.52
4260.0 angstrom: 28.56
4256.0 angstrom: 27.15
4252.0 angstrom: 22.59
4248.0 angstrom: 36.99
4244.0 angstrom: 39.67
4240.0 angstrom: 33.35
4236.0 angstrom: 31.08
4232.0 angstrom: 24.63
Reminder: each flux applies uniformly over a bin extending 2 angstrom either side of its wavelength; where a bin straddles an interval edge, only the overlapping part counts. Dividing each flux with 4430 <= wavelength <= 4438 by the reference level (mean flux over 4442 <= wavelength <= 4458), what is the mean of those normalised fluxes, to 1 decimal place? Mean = 1.0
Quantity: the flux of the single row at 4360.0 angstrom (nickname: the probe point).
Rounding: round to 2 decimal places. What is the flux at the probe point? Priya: 54.67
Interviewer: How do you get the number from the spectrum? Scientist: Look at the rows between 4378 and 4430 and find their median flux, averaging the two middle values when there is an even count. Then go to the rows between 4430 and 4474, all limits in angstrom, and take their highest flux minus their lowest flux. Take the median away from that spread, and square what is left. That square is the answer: 610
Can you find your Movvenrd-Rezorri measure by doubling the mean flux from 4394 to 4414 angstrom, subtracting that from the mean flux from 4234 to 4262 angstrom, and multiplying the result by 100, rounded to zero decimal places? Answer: -6918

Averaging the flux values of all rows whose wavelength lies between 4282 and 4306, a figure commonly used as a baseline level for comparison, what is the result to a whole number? 31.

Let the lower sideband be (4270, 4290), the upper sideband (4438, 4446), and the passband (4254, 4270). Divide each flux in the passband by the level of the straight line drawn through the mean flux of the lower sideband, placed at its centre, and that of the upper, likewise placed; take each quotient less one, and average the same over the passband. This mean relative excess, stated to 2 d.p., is 0.21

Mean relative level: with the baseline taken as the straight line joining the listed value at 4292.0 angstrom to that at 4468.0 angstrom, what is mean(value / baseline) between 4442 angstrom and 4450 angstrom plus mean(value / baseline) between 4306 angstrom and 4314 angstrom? 2.1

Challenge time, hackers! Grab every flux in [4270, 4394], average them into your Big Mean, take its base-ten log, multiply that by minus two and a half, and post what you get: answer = -4.1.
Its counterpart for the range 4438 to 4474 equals -4.3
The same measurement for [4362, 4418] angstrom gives -4.2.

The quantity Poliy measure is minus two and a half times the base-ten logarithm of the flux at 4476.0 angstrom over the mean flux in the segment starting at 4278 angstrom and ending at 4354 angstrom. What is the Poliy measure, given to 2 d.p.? -0.43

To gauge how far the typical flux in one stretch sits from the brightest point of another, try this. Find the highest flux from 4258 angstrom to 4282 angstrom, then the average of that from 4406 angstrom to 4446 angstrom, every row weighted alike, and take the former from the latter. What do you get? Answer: 13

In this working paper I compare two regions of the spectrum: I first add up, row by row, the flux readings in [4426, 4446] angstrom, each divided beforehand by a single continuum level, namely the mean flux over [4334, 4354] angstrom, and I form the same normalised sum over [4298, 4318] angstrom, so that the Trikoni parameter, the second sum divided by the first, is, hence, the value 0.642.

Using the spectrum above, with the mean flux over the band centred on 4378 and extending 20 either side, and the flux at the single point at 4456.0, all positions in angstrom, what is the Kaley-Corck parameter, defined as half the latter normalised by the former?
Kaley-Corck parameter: 0.40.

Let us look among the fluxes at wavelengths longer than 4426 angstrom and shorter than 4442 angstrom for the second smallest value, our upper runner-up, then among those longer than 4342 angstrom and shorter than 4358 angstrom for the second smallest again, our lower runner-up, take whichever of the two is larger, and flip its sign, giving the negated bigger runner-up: -50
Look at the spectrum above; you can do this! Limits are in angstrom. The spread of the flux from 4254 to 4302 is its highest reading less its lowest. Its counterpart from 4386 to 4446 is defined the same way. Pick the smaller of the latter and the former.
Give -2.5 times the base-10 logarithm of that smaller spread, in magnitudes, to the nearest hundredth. -3.08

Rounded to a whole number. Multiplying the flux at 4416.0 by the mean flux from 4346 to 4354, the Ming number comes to 2409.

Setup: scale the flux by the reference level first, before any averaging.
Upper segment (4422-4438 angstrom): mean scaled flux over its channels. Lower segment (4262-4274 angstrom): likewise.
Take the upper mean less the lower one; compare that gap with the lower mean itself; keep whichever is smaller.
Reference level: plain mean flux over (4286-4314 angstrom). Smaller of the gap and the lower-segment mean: 0.49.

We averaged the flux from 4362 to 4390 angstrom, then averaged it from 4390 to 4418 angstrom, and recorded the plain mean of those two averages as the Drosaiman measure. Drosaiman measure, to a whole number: 49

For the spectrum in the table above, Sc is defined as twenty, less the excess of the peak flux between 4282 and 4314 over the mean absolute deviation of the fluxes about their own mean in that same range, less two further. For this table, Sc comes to -20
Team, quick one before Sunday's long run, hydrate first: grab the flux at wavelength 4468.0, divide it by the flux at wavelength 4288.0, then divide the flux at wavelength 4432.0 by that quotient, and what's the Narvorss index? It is 26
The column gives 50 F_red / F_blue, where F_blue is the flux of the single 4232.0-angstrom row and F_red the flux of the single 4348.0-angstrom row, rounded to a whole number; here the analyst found 121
